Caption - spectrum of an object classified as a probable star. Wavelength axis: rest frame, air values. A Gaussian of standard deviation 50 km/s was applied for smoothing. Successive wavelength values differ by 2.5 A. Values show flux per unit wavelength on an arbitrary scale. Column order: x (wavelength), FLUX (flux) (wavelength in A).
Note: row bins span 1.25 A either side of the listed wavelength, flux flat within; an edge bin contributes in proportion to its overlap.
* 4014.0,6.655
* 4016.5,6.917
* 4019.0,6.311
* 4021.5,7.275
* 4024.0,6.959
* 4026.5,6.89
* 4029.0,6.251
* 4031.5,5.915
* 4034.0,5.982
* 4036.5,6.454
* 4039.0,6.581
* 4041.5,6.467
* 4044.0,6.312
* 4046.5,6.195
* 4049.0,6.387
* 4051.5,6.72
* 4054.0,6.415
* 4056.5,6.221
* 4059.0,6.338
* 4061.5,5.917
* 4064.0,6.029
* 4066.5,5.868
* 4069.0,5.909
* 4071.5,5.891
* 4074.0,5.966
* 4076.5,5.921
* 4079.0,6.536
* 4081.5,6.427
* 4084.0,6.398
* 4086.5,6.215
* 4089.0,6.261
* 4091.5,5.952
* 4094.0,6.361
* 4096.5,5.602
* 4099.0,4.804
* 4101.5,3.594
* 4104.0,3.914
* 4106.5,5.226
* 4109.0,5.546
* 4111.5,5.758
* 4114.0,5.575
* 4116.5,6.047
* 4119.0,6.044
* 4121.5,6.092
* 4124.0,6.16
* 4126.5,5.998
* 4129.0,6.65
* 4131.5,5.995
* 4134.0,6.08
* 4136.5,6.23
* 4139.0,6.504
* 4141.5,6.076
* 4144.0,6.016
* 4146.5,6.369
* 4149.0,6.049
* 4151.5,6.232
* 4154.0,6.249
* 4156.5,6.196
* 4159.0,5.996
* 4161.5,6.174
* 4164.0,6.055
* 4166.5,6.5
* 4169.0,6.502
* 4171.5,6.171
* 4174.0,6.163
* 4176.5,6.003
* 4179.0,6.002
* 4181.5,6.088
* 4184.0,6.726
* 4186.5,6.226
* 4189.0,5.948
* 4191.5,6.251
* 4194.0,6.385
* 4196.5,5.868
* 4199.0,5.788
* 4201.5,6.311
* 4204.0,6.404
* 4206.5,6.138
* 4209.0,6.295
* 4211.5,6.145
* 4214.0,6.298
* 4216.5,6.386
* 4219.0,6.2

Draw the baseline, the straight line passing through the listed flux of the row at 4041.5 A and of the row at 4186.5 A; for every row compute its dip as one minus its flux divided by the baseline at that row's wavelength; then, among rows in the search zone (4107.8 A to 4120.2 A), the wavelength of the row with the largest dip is 4109.0 A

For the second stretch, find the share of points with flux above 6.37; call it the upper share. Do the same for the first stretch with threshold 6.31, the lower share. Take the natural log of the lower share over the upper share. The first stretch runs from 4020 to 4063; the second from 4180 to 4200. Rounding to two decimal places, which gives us 0.95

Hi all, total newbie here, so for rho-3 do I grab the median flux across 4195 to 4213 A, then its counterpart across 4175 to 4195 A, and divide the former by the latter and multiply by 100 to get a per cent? 100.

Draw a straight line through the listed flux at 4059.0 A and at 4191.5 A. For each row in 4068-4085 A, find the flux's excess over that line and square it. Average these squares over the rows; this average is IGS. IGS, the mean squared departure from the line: 0.10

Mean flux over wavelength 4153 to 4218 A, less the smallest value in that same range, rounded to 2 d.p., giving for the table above 0.41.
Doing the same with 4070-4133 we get 2.20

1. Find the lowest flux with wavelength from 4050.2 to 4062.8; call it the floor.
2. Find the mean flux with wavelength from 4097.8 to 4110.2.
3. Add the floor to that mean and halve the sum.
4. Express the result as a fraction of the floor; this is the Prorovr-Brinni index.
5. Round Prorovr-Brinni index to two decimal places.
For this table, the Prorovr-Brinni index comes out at 0.89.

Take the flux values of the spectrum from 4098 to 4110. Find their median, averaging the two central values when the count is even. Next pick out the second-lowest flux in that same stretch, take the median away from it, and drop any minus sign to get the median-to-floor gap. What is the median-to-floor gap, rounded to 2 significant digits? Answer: 0.89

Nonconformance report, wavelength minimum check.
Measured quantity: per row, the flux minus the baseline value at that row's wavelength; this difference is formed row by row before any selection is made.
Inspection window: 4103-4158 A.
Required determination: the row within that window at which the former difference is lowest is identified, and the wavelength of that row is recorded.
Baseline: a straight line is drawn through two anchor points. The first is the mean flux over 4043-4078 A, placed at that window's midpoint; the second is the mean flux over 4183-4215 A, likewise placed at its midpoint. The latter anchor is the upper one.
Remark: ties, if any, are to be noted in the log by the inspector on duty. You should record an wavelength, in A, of 4104.0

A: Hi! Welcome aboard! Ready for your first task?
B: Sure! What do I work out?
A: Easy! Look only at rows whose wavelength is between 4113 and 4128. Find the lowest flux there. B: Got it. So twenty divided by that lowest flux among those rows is 3.59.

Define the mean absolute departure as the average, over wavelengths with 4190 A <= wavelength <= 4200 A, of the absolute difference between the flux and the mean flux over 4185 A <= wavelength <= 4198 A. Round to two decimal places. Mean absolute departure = 0.24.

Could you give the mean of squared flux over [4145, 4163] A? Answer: 38.2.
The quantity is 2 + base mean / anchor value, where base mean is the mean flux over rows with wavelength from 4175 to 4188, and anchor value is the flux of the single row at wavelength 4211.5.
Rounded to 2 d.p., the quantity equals 3.01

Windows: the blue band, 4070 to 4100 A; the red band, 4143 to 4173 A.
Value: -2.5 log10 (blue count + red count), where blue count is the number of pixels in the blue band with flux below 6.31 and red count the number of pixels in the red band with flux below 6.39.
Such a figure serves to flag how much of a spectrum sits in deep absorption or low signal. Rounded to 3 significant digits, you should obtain -3.14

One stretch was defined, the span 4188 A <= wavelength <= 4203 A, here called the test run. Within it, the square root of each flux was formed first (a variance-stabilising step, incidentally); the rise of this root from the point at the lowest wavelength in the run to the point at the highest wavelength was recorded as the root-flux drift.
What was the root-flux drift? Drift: 0.073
